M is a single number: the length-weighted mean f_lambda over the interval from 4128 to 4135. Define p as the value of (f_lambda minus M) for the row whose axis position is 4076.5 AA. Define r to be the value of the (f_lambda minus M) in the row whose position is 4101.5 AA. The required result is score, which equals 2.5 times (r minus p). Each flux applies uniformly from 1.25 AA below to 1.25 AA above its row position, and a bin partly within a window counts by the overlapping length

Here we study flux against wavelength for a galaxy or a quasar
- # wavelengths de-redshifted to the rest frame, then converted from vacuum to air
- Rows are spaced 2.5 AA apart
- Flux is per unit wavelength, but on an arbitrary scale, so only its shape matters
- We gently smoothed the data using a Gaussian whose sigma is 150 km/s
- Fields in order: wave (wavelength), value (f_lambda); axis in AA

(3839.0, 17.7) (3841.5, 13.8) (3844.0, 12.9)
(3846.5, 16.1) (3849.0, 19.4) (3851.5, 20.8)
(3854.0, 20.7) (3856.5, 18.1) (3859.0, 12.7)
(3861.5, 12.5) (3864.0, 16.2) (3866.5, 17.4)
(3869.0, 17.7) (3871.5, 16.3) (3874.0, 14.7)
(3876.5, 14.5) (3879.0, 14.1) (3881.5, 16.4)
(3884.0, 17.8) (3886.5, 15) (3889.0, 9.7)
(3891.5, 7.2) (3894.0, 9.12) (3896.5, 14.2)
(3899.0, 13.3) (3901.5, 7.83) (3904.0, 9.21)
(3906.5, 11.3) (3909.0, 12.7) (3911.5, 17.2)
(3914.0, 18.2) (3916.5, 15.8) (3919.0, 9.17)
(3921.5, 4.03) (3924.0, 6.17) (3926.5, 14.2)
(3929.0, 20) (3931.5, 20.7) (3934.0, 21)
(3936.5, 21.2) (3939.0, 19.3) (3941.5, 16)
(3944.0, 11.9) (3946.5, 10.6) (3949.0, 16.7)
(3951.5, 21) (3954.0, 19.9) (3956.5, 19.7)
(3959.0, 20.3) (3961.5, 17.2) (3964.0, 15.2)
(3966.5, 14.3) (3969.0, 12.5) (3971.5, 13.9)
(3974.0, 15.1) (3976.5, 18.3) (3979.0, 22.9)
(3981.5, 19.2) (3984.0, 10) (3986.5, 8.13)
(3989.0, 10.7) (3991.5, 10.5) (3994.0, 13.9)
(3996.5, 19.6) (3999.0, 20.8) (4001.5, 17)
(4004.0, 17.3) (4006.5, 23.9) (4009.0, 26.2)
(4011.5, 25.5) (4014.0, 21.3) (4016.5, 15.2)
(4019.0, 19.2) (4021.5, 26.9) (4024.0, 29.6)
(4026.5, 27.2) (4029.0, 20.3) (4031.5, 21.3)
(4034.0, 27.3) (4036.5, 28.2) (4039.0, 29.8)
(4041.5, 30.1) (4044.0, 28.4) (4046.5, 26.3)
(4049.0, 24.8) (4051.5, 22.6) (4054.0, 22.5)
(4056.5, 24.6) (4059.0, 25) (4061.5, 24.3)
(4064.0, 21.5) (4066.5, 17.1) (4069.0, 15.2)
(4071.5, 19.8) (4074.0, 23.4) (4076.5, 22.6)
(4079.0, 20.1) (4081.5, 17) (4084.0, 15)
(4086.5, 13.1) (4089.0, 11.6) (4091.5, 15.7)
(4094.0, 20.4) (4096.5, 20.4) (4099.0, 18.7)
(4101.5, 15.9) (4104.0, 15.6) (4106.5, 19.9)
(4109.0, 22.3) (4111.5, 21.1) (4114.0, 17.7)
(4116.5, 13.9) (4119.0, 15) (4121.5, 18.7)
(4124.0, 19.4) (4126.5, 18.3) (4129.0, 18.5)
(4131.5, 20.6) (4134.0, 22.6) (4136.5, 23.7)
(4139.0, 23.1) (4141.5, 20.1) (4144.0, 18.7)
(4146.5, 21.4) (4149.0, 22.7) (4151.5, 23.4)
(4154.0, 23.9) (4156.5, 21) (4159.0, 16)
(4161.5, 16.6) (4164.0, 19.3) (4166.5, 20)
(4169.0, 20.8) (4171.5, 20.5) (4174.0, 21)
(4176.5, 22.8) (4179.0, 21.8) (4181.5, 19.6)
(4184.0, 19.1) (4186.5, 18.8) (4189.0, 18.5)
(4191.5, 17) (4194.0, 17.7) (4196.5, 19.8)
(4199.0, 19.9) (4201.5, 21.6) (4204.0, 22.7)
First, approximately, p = 2.0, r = -5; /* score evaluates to -17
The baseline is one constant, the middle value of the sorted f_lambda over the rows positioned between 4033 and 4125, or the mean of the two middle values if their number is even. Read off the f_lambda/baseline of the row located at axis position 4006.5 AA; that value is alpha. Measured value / 1.17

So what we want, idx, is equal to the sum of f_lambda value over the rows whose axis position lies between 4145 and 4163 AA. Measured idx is 145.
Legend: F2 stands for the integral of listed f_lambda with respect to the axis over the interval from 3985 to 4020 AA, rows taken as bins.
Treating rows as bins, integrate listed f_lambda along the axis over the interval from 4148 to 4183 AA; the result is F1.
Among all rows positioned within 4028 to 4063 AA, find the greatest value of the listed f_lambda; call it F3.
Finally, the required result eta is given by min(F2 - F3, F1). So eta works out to 591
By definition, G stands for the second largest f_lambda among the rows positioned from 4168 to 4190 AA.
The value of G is 21.8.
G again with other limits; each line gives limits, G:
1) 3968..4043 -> 29.8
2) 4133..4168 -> 23.7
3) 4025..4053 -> 29.8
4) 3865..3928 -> 17.8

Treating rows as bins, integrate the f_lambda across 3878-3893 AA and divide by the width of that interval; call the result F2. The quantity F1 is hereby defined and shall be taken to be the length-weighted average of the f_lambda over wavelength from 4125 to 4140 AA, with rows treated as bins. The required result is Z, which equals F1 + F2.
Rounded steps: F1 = 21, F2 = 13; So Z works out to 34.4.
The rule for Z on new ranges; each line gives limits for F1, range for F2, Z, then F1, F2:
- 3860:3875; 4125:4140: 36.8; 16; 21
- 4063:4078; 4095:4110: 38.7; 20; 19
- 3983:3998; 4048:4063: 36.2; 12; 24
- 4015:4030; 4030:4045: 50.5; 23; 27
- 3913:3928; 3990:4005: 27.7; 11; 16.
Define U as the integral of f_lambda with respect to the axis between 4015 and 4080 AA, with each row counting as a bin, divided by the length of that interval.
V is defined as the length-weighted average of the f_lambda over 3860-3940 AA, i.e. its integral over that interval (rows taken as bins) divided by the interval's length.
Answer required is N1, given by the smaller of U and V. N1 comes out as 14.2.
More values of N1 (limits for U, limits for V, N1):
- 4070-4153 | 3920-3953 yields 15.6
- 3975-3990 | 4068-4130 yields 14.9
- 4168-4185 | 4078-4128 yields 17.5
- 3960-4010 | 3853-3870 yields 16.3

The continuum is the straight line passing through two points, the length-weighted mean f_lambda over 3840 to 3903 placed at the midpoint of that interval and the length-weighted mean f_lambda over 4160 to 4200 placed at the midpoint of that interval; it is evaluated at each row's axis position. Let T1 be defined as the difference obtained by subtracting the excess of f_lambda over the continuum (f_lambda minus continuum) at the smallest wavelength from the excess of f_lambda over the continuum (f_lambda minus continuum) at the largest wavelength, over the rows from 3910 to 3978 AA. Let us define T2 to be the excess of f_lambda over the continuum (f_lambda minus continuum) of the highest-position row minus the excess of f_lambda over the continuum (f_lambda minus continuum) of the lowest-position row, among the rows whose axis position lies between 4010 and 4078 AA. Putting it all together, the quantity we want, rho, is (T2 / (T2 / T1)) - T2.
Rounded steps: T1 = 0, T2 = -4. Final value 4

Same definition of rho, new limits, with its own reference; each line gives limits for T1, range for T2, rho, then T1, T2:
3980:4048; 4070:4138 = 3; 6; 3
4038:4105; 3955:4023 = -21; -15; 6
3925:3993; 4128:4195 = -3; -5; -2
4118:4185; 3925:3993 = 8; 3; -5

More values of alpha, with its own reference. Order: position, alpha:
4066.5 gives 0.84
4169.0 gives 1.02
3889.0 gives 0.48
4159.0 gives 0.78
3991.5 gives 0.51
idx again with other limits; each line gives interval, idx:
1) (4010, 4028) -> 165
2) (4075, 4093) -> 115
